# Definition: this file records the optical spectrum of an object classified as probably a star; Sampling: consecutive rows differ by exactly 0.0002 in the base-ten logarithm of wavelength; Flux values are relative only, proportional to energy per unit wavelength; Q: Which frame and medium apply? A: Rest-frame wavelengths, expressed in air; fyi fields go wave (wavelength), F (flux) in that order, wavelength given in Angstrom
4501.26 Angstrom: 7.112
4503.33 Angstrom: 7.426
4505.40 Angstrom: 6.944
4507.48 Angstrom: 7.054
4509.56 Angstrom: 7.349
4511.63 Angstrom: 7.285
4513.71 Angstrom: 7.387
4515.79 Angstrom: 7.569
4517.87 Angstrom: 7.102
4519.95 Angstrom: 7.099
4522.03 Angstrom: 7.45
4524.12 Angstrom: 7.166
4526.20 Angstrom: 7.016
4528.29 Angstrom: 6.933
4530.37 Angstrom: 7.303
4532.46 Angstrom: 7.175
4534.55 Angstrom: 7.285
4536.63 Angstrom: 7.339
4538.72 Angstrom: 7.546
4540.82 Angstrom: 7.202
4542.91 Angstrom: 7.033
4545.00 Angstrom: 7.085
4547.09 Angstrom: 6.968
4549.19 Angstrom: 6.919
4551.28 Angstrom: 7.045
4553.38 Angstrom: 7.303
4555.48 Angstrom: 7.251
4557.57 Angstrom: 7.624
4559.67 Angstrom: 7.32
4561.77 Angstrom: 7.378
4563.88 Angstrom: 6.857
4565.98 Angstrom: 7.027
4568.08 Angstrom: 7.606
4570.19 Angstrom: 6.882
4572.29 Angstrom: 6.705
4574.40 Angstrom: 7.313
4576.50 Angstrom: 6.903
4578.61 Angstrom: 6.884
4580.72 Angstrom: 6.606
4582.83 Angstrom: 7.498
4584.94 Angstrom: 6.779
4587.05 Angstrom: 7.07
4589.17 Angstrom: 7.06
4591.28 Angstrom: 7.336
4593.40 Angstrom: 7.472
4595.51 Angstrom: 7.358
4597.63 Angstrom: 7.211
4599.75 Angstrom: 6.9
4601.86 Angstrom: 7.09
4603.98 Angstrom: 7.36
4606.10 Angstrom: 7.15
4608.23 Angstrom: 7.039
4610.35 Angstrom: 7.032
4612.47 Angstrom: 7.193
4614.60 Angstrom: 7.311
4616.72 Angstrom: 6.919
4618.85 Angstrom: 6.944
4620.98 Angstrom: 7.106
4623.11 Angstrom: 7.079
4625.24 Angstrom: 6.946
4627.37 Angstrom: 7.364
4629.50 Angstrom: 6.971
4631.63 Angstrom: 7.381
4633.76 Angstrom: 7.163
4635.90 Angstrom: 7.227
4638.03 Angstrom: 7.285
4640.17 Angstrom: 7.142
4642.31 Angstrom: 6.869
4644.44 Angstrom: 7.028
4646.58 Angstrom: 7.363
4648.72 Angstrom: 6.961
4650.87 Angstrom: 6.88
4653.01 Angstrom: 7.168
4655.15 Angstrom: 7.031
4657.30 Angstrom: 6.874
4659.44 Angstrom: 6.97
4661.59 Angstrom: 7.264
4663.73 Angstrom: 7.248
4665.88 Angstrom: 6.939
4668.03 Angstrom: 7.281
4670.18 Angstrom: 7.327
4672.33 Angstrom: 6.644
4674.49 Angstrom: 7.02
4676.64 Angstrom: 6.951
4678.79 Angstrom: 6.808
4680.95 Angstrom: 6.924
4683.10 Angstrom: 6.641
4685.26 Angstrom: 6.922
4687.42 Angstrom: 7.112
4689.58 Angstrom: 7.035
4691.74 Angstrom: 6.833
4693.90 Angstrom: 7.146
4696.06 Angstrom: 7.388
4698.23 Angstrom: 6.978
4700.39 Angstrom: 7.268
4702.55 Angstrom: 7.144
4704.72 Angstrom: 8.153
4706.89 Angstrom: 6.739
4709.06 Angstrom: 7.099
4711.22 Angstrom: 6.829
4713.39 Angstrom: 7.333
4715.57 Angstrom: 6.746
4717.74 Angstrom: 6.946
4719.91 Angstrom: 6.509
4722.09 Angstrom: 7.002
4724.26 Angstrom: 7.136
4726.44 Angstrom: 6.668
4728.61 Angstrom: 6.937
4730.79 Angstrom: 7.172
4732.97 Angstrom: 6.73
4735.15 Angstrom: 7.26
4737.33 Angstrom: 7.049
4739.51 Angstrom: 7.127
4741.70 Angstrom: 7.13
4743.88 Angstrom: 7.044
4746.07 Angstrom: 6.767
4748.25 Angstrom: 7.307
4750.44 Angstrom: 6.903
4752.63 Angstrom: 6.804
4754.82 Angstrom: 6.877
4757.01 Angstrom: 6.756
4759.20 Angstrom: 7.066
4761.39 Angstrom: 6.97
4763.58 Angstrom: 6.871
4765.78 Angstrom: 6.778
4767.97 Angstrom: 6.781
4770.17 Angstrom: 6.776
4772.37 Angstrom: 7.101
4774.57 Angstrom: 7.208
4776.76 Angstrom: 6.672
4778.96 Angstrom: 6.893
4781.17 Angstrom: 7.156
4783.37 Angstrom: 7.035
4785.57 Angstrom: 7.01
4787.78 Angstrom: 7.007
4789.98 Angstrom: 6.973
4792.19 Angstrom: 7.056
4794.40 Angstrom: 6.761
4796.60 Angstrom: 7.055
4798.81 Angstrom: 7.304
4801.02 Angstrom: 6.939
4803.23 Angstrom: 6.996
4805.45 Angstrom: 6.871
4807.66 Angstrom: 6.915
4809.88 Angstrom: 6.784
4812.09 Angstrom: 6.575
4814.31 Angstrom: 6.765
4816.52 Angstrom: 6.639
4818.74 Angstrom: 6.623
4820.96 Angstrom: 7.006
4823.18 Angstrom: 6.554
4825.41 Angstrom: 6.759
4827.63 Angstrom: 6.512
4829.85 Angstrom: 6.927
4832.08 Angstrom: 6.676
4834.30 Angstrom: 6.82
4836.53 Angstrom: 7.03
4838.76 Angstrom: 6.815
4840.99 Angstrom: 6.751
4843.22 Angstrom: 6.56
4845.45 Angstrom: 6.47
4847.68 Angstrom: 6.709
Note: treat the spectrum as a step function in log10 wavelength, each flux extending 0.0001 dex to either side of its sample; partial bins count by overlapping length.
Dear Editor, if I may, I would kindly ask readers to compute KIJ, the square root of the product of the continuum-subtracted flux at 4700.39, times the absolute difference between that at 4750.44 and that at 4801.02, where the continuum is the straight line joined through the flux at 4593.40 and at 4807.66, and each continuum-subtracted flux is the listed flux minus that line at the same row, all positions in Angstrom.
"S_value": 0.11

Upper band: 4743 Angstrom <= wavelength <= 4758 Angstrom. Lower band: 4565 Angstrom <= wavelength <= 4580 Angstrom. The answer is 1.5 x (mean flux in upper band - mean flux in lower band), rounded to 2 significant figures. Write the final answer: -0.18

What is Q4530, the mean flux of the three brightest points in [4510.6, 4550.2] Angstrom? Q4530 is 7.52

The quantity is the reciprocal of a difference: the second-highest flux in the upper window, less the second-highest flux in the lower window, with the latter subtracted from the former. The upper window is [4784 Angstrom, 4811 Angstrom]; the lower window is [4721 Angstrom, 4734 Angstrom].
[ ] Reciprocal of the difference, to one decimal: -12.5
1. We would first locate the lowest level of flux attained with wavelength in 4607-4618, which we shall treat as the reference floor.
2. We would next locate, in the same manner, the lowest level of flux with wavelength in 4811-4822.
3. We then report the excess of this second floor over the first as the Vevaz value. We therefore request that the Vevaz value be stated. -0.34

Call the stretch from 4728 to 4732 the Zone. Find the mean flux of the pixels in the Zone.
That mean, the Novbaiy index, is 7.05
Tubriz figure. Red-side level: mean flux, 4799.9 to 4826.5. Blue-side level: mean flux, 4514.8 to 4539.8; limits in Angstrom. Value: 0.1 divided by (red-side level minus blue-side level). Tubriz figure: -0.22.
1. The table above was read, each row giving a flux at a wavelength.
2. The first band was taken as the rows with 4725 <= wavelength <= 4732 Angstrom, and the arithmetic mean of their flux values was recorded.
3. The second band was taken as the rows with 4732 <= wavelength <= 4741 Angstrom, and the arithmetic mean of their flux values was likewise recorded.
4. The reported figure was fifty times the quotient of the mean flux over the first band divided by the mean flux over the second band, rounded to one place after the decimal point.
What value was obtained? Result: 49.2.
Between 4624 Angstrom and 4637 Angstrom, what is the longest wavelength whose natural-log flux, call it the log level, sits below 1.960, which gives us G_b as 4629.50 Angstrom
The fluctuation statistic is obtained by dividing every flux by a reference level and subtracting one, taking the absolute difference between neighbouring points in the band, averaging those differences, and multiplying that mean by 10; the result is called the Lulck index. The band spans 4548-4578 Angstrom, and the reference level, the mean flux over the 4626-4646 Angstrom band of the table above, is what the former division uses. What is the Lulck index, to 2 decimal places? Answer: 0.47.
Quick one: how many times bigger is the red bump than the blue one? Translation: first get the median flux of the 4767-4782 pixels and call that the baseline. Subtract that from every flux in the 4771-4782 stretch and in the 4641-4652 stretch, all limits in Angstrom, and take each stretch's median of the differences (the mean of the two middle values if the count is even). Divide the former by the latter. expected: 3.1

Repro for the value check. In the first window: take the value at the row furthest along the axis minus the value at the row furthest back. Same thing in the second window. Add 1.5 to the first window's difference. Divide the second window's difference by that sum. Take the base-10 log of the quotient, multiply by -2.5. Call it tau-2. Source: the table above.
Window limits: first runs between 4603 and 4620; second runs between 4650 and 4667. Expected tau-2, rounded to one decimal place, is 3.2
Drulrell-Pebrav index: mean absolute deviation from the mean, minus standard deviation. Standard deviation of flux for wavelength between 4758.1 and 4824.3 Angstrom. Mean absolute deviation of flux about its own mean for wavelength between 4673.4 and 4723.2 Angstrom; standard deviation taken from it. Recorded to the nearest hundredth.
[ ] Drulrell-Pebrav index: 0.03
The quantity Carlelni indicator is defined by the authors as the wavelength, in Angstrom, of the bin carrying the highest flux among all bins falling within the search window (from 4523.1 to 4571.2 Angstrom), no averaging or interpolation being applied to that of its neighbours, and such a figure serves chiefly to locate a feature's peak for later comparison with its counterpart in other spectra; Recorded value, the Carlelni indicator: 4557.57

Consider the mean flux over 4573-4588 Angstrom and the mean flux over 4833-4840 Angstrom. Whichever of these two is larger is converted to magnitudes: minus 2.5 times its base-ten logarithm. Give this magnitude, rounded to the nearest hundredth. -2.11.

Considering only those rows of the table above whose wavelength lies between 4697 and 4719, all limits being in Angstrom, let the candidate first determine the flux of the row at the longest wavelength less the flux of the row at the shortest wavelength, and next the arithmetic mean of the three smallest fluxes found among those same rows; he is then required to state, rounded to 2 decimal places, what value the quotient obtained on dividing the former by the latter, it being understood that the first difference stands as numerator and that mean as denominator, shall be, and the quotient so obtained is 0.00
